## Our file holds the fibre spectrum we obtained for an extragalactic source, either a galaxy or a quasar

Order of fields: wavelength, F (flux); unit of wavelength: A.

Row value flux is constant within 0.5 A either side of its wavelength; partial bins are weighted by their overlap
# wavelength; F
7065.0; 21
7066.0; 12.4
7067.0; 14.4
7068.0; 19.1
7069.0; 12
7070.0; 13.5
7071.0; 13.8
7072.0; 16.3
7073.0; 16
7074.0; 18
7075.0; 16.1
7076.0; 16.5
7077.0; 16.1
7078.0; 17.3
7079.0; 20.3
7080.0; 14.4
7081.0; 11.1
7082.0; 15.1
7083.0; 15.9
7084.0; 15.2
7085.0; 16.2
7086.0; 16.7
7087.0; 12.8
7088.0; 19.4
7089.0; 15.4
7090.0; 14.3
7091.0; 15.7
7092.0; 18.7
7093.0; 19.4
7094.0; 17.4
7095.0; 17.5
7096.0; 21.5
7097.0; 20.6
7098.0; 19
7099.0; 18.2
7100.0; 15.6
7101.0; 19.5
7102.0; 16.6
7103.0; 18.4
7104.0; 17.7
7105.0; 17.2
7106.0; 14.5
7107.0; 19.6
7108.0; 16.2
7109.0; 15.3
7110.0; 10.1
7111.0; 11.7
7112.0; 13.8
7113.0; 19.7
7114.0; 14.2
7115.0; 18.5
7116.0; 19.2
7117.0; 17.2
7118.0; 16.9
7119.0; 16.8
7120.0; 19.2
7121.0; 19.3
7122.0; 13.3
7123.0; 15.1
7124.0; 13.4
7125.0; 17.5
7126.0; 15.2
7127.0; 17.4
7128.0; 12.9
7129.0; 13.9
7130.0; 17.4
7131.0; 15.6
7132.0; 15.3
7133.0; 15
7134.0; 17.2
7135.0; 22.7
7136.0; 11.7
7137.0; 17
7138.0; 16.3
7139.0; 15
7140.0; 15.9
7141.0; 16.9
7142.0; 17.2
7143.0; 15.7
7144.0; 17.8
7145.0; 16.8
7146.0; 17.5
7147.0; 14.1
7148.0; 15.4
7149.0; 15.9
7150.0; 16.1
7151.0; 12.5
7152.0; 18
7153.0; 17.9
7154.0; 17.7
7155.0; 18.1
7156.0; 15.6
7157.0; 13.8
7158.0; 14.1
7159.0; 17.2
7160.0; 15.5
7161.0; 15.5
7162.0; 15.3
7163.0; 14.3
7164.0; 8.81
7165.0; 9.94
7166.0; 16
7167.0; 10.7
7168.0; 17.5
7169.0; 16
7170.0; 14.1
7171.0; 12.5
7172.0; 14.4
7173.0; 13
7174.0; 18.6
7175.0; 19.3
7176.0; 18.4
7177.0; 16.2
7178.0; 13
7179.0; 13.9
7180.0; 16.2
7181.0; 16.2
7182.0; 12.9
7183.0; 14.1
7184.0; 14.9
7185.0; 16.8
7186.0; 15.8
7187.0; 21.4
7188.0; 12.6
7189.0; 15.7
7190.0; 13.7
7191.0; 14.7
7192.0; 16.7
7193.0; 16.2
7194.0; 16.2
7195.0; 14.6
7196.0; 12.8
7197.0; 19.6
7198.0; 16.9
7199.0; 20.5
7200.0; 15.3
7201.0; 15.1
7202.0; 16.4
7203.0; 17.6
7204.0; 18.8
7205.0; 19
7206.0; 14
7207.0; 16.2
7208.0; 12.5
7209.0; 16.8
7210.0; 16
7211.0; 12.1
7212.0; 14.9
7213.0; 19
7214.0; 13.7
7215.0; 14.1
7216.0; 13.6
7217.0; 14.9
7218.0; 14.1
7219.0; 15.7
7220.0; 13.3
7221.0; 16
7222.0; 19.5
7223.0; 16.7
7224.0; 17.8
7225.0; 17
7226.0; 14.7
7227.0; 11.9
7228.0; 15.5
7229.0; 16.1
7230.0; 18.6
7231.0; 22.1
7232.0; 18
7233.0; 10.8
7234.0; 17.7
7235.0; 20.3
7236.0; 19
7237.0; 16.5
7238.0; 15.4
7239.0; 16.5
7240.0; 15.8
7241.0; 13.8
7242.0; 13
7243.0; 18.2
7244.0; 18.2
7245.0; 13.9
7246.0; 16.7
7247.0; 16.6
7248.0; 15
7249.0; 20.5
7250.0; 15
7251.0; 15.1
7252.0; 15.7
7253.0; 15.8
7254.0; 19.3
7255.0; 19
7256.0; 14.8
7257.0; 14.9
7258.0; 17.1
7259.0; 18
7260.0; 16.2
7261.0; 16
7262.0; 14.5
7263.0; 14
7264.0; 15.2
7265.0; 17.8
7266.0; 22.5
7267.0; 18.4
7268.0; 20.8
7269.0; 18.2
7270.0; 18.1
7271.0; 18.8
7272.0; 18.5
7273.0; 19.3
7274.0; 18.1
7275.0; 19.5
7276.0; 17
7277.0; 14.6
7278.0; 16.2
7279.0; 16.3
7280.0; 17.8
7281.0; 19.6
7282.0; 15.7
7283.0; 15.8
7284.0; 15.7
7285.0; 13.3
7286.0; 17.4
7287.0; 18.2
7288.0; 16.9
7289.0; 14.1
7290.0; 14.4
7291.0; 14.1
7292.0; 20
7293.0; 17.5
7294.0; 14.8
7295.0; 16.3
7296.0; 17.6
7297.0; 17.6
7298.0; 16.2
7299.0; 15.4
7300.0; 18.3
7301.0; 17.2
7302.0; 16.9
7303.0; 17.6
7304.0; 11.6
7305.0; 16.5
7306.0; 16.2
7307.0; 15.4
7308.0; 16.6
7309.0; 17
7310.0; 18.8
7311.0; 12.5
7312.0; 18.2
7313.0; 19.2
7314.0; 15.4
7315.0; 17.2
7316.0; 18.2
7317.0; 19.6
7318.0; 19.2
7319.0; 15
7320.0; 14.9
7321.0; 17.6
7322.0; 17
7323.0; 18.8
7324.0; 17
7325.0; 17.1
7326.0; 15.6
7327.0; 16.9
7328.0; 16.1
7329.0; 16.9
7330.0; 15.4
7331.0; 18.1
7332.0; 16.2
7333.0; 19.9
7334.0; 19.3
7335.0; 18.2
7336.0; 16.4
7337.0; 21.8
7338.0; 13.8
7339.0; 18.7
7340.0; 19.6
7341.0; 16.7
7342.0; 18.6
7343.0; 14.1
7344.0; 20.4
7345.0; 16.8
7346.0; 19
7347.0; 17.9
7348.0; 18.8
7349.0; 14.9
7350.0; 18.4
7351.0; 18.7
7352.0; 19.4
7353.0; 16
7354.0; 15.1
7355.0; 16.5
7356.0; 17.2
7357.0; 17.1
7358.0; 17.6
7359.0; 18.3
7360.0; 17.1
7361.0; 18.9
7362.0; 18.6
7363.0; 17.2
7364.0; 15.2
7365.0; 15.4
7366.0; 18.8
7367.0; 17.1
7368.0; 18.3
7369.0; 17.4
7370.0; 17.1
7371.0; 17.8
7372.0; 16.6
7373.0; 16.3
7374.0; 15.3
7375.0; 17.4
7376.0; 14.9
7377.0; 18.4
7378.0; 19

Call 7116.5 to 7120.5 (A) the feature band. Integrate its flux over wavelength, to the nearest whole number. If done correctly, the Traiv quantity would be 70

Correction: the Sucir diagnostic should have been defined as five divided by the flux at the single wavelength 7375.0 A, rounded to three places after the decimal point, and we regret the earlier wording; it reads 0.287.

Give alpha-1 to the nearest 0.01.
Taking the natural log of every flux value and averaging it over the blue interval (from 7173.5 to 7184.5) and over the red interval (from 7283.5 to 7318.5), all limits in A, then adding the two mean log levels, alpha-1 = 5.55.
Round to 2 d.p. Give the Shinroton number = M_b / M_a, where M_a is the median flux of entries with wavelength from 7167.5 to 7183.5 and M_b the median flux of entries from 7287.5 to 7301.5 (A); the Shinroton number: 1.09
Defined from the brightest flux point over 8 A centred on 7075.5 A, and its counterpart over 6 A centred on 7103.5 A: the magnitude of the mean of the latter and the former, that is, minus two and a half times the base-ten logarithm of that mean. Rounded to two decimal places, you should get -3.25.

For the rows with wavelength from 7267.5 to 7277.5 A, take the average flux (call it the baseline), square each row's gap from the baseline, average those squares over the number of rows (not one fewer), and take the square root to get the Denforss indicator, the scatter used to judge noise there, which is 1.6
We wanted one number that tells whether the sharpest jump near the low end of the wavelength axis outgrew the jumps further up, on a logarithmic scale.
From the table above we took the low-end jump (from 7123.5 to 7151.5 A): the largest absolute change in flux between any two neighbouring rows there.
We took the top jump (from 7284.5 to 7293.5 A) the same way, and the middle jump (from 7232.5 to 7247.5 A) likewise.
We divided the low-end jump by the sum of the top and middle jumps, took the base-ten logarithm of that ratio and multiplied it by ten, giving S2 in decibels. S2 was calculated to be -1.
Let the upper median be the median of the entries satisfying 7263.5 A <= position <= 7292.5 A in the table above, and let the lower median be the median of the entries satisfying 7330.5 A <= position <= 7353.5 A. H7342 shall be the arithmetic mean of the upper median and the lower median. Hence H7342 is 18.1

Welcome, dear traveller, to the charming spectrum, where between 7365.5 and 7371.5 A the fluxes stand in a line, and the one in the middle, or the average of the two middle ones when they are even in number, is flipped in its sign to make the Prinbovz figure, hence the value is -17.6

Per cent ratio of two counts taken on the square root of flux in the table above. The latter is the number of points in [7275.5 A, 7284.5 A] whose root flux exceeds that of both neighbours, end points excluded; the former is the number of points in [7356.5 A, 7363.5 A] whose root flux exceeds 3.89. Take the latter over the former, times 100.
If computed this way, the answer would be 29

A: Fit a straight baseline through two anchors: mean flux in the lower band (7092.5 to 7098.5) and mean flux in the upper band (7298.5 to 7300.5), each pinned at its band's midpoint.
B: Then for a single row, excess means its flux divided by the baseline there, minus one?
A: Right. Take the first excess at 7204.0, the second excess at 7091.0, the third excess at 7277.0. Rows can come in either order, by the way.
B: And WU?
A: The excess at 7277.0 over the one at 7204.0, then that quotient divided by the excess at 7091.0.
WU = 17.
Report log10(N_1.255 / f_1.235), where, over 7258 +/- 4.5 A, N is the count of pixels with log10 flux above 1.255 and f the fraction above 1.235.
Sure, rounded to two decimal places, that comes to 0.95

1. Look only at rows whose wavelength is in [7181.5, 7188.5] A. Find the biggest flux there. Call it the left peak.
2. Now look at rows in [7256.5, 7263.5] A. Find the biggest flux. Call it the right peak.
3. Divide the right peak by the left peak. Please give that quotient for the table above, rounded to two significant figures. 0.84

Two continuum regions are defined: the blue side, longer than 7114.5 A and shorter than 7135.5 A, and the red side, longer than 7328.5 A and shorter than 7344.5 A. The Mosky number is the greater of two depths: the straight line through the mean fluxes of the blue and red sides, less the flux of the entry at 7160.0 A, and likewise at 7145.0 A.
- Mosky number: 1.3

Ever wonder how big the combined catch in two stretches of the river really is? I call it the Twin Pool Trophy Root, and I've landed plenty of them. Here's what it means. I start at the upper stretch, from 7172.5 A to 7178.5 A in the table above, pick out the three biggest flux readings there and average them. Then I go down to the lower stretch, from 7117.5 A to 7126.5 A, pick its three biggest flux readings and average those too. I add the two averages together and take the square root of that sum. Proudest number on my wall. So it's 6.12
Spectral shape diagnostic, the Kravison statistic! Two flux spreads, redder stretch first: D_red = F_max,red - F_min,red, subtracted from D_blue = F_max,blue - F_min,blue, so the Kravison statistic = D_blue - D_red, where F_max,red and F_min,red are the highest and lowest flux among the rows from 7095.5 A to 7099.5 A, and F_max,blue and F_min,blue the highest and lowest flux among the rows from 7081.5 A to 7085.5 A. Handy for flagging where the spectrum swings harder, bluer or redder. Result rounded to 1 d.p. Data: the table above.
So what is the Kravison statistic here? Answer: -2.2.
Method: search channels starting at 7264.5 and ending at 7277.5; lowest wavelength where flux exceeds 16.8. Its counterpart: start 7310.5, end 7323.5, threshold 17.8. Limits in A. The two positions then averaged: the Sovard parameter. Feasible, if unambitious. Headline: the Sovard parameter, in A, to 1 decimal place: 7288.5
